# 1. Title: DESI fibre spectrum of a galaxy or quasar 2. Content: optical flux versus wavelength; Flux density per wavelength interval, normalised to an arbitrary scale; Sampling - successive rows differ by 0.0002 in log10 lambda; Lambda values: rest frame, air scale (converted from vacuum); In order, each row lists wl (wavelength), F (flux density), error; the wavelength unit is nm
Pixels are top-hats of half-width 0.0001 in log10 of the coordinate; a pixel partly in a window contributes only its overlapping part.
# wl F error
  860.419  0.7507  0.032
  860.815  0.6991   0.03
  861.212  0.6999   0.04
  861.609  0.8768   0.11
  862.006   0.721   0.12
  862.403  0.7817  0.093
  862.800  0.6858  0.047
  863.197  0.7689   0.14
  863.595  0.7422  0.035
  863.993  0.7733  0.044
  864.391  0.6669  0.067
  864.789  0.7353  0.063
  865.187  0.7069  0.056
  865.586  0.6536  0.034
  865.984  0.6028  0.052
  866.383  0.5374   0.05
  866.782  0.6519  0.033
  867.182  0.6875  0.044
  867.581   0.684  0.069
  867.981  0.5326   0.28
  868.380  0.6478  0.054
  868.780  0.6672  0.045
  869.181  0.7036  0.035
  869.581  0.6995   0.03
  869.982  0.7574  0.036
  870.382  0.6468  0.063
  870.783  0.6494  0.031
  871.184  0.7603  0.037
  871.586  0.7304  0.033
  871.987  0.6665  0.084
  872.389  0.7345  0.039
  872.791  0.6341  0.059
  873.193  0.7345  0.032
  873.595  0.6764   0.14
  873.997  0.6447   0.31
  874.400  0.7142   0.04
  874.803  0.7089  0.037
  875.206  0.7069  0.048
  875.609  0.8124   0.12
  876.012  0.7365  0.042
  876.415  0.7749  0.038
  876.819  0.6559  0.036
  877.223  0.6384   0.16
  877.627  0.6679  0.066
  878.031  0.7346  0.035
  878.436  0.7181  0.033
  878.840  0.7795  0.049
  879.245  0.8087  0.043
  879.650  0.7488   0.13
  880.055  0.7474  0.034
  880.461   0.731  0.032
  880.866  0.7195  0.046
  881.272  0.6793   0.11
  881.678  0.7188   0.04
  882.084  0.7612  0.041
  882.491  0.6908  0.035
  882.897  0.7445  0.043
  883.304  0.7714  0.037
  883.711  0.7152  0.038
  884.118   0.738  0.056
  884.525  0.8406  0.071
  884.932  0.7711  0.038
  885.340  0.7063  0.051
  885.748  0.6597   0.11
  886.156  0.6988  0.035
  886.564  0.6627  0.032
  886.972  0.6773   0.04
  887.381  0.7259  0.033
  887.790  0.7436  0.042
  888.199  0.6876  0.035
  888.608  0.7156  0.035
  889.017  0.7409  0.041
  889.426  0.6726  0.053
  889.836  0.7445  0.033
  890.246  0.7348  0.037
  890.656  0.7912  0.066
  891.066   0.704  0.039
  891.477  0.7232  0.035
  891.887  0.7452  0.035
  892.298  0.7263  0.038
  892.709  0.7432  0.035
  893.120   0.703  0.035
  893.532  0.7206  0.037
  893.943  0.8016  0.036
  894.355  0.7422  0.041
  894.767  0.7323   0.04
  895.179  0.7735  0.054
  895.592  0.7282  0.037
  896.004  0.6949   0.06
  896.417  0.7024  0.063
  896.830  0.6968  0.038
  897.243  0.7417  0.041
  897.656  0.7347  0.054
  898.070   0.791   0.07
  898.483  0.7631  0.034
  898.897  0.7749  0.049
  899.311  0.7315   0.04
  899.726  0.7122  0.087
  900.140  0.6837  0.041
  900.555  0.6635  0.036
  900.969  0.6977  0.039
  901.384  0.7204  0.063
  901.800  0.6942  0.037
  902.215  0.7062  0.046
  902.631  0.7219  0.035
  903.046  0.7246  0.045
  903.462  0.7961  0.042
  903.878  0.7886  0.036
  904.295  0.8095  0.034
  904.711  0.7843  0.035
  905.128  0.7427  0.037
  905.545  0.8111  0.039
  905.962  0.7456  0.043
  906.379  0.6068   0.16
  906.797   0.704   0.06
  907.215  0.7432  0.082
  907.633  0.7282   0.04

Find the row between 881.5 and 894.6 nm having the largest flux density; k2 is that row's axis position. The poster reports 884.525 nm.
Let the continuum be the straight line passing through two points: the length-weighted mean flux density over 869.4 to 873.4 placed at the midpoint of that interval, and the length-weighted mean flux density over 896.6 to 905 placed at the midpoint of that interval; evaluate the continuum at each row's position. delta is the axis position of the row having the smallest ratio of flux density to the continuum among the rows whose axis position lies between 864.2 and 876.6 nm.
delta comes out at 867.981 nm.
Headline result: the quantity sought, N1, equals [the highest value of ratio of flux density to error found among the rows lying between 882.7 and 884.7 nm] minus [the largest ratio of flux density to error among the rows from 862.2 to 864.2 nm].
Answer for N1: -0.4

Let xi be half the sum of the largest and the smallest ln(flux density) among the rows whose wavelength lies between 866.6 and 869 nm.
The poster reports -0.50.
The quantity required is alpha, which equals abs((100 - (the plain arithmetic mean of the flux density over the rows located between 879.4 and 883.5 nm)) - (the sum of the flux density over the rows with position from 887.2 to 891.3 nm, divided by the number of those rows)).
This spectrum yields 98.5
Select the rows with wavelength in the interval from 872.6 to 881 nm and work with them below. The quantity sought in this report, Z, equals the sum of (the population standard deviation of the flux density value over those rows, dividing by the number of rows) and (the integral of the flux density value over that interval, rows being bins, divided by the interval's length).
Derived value 0.770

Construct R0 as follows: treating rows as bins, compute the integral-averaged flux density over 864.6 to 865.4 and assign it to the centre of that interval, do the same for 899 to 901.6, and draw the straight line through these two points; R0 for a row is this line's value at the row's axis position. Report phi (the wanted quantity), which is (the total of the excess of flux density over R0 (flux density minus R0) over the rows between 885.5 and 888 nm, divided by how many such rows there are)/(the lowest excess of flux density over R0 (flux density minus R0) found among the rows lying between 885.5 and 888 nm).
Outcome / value 0.30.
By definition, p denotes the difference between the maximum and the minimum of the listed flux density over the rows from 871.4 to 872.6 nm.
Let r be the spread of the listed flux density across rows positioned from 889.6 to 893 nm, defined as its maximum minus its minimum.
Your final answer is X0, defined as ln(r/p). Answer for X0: 0.25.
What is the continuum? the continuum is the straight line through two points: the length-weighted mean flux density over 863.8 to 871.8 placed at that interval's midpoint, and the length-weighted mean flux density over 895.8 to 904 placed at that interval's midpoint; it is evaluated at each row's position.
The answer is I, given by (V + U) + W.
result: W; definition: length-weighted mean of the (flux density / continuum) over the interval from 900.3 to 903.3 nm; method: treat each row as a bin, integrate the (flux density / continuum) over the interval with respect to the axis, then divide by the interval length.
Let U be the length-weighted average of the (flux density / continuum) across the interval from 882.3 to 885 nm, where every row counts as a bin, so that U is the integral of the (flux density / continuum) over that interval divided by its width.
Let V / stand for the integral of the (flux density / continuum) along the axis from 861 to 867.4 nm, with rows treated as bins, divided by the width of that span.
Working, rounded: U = 1.075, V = 1.06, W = 0.967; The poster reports 3.10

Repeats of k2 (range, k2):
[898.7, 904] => 903.462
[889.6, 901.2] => 893.943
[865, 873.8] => 871.184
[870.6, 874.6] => 871.184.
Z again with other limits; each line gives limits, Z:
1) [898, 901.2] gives 0.767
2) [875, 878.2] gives 0.772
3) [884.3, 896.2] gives 0.769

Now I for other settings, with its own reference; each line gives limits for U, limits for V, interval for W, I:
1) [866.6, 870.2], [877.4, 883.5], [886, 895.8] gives 3.07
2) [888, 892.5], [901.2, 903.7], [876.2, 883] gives 3.06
